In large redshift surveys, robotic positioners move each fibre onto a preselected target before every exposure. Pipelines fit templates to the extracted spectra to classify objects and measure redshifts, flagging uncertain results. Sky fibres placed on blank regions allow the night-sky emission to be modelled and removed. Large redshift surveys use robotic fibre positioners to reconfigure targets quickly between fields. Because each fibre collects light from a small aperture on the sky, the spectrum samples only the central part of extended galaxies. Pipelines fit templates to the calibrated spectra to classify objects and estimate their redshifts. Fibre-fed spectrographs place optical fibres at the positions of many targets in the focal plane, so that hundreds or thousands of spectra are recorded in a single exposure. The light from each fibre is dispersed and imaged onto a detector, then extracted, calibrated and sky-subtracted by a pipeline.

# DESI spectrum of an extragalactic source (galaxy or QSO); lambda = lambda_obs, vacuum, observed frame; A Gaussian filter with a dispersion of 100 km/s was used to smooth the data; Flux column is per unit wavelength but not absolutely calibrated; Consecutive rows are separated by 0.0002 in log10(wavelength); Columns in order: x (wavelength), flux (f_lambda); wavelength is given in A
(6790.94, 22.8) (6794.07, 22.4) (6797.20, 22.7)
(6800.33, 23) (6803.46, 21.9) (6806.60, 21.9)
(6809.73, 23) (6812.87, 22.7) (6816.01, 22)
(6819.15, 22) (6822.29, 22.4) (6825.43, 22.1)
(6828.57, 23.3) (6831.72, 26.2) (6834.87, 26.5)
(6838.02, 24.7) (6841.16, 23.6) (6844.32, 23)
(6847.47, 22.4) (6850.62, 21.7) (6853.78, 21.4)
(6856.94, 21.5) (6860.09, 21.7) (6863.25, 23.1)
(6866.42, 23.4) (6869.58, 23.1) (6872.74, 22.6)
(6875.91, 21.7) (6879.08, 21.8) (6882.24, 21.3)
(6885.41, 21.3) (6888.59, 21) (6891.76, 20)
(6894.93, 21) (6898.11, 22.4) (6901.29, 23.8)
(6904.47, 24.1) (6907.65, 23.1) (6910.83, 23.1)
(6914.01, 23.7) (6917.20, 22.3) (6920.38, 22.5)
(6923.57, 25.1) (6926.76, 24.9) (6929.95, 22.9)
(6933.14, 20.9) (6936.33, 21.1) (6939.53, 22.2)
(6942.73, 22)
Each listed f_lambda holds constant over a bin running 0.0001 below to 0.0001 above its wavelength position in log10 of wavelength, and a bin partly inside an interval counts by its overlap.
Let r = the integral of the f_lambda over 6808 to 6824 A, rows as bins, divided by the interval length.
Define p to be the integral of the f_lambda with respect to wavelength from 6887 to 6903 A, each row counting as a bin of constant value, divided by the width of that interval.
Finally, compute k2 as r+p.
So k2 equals 44.1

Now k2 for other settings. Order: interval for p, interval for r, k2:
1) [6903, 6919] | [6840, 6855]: 45.7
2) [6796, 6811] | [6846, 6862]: 44.3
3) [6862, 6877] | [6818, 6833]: 46.0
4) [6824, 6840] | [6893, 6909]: 47.4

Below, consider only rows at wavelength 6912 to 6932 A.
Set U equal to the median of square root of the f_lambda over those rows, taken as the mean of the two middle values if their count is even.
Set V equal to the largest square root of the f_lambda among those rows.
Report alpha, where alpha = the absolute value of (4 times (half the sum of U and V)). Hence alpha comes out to 19.7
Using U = 4.83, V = 5.01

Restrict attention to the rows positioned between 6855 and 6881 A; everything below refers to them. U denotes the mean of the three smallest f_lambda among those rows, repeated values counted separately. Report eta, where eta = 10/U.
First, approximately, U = 21.6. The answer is 0.46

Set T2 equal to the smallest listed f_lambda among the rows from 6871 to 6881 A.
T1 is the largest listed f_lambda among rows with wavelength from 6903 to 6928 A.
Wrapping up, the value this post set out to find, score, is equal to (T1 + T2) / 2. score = 23.4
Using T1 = 25.1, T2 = 21.7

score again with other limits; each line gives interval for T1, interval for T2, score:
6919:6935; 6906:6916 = 24.1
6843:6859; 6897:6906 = 22.7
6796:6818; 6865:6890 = 22.0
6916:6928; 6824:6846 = 23.6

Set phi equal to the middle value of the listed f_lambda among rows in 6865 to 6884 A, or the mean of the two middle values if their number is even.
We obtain 22.2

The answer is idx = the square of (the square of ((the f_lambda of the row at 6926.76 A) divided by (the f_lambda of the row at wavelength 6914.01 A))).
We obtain 1.2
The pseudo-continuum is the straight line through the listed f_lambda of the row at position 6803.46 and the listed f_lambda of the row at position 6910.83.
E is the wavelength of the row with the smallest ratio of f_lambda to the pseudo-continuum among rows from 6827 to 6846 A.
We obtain 6844.32 A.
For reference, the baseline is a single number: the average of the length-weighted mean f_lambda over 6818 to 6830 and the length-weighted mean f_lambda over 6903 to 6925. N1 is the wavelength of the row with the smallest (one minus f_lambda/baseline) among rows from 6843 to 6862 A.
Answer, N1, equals 6844.32 A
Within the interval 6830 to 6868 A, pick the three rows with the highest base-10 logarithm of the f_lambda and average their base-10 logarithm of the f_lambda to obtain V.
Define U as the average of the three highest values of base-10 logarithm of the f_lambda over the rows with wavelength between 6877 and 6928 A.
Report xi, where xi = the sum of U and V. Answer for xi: 2.80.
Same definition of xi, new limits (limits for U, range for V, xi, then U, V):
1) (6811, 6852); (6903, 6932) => 2.80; 1.411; 1.39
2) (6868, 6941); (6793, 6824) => 2.75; 1.393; 1.36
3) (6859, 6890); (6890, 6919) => 2.74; 1.365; 1.38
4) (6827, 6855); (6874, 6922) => 2.79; 1.411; 1.38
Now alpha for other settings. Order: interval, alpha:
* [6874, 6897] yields 18.6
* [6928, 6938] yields 18.8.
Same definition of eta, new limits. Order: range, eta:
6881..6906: 0.48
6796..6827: 0.46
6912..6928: 0.44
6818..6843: 0.45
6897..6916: 0.44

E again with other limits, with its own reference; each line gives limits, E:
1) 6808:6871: 6853.78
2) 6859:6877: 6875.91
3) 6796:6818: 6816.01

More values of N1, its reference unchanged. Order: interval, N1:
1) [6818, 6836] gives 6834.87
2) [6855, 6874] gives 6866.42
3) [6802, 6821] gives 6809.73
